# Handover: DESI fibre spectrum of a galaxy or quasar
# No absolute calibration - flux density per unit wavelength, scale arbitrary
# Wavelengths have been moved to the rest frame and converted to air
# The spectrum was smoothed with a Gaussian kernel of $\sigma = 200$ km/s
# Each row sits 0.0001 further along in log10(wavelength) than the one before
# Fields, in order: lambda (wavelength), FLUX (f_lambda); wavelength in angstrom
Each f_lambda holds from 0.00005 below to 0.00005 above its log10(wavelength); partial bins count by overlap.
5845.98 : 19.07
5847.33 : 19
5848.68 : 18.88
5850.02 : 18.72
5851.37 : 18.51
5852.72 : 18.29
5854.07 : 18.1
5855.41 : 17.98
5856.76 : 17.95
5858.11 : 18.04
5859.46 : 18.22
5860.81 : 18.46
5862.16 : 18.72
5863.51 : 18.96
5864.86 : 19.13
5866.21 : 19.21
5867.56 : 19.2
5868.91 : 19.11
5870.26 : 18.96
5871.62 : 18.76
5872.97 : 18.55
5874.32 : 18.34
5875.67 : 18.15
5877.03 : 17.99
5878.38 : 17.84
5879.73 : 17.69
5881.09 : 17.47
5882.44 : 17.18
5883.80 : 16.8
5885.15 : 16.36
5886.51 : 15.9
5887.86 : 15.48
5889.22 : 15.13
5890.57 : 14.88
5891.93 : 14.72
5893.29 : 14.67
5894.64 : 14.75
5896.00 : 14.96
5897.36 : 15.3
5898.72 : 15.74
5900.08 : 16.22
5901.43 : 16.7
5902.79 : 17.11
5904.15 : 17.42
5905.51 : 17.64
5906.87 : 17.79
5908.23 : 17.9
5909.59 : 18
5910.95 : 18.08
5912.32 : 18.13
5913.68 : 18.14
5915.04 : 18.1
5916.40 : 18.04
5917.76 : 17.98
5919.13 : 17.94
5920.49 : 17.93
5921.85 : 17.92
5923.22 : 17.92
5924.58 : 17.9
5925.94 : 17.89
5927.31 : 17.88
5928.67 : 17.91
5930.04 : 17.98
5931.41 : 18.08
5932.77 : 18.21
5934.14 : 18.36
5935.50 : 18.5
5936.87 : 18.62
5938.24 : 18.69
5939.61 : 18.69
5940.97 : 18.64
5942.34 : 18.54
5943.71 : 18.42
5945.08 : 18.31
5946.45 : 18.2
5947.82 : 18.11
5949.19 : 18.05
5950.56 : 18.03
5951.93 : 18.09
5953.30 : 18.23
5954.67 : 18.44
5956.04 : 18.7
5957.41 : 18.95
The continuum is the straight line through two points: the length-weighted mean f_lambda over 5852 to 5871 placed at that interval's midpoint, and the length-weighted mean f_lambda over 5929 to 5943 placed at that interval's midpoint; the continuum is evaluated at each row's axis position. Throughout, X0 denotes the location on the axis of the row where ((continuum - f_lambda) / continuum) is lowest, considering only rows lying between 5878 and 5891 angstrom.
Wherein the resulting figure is 5878.38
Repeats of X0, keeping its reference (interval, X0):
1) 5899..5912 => 5910.95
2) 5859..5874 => 5866.21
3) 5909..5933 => 5932.77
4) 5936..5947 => 5939.61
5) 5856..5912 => 5866.21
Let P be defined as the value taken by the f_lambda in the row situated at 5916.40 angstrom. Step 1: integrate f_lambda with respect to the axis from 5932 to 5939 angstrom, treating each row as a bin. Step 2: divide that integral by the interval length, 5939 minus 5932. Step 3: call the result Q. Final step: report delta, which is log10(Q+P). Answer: 1.562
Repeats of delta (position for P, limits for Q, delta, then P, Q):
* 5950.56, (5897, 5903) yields 1.534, 18.03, 16.2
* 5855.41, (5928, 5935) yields 1.557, 17.98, 18.1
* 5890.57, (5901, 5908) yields 1.509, 14.88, 17.4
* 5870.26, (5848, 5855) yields 1.573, 18.96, 18.5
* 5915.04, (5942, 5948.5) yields 1.561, 18.1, 18.3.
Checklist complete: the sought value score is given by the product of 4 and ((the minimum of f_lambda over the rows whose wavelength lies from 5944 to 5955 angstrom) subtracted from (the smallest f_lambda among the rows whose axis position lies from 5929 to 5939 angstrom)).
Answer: 0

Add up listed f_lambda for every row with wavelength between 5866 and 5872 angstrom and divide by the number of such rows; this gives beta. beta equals 19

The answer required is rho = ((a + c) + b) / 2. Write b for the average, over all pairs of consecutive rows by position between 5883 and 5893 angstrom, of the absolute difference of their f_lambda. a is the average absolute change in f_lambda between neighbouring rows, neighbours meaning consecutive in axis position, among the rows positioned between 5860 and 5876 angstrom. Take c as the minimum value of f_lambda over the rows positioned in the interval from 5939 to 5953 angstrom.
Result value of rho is 9.27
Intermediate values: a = 0.16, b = 0.35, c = 18.03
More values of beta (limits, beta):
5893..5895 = 15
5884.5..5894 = 15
